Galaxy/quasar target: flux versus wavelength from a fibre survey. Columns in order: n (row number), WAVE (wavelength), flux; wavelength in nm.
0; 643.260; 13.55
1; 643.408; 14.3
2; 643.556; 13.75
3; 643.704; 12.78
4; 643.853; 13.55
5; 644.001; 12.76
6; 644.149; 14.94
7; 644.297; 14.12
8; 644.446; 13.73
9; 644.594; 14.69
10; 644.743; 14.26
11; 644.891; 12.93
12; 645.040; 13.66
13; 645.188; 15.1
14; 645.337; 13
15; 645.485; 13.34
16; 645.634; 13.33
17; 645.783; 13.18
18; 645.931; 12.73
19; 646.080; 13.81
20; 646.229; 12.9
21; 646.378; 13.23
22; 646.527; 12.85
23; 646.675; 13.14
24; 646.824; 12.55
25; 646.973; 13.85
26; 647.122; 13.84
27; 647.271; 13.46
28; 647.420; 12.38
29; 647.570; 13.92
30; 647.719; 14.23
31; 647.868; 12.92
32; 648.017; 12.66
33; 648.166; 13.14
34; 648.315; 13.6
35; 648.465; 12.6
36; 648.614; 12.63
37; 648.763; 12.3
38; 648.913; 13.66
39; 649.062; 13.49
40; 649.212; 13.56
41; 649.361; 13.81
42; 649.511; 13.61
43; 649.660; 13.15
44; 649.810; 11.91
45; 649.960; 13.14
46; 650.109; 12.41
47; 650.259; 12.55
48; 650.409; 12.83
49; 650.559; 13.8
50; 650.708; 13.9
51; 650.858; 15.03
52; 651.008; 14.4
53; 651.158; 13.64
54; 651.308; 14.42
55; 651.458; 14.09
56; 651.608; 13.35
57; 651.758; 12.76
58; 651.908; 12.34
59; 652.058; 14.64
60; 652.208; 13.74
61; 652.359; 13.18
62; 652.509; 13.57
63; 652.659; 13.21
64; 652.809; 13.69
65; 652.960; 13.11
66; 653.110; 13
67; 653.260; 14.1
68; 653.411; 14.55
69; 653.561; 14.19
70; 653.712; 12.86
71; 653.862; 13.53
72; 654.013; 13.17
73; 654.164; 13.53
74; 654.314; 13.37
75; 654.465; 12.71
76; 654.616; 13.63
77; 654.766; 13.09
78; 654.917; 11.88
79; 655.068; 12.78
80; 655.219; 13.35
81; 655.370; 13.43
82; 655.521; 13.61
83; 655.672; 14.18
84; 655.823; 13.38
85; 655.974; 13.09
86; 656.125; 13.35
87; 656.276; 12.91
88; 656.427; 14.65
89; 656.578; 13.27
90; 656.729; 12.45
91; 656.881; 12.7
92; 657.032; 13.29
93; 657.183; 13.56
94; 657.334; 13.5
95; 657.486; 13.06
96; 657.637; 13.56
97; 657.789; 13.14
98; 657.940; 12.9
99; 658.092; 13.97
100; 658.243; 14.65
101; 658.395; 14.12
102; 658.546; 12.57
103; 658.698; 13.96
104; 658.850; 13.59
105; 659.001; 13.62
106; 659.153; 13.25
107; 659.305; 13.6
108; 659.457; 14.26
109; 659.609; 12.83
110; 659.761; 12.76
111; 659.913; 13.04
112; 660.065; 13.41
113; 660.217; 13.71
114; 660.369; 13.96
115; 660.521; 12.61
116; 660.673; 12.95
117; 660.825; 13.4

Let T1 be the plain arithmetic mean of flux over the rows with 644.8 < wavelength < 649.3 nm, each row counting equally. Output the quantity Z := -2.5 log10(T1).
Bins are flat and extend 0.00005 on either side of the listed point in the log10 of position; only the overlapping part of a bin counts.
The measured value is -2.81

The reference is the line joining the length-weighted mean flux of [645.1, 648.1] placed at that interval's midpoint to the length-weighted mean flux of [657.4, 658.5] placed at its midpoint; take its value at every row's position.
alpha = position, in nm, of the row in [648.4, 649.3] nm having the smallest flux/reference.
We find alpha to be 648.763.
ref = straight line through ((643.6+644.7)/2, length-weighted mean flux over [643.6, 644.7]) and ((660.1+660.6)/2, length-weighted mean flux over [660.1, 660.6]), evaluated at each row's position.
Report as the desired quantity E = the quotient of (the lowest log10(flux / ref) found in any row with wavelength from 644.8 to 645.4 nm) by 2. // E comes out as -0.014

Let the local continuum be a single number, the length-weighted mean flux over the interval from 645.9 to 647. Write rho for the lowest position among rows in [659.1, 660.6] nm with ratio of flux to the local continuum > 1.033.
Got 659.305 nm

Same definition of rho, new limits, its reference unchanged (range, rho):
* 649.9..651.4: 650.559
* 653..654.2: 653.260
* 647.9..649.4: 648.315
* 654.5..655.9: 654.616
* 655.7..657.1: 656.427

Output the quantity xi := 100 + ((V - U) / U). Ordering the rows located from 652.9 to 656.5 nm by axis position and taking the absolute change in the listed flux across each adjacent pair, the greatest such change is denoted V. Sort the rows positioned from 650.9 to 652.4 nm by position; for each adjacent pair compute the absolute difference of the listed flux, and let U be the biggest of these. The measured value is 99.8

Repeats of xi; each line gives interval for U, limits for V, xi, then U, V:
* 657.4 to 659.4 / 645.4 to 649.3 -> 100.0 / 1.55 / 1.54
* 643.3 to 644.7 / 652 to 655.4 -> 99.6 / 2.18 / 1.33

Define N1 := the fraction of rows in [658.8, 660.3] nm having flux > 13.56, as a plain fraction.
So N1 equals 0.50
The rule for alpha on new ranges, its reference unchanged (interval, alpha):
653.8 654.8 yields 654.465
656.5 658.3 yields 656.729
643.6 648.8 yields 648.763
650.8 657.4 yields 654.917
